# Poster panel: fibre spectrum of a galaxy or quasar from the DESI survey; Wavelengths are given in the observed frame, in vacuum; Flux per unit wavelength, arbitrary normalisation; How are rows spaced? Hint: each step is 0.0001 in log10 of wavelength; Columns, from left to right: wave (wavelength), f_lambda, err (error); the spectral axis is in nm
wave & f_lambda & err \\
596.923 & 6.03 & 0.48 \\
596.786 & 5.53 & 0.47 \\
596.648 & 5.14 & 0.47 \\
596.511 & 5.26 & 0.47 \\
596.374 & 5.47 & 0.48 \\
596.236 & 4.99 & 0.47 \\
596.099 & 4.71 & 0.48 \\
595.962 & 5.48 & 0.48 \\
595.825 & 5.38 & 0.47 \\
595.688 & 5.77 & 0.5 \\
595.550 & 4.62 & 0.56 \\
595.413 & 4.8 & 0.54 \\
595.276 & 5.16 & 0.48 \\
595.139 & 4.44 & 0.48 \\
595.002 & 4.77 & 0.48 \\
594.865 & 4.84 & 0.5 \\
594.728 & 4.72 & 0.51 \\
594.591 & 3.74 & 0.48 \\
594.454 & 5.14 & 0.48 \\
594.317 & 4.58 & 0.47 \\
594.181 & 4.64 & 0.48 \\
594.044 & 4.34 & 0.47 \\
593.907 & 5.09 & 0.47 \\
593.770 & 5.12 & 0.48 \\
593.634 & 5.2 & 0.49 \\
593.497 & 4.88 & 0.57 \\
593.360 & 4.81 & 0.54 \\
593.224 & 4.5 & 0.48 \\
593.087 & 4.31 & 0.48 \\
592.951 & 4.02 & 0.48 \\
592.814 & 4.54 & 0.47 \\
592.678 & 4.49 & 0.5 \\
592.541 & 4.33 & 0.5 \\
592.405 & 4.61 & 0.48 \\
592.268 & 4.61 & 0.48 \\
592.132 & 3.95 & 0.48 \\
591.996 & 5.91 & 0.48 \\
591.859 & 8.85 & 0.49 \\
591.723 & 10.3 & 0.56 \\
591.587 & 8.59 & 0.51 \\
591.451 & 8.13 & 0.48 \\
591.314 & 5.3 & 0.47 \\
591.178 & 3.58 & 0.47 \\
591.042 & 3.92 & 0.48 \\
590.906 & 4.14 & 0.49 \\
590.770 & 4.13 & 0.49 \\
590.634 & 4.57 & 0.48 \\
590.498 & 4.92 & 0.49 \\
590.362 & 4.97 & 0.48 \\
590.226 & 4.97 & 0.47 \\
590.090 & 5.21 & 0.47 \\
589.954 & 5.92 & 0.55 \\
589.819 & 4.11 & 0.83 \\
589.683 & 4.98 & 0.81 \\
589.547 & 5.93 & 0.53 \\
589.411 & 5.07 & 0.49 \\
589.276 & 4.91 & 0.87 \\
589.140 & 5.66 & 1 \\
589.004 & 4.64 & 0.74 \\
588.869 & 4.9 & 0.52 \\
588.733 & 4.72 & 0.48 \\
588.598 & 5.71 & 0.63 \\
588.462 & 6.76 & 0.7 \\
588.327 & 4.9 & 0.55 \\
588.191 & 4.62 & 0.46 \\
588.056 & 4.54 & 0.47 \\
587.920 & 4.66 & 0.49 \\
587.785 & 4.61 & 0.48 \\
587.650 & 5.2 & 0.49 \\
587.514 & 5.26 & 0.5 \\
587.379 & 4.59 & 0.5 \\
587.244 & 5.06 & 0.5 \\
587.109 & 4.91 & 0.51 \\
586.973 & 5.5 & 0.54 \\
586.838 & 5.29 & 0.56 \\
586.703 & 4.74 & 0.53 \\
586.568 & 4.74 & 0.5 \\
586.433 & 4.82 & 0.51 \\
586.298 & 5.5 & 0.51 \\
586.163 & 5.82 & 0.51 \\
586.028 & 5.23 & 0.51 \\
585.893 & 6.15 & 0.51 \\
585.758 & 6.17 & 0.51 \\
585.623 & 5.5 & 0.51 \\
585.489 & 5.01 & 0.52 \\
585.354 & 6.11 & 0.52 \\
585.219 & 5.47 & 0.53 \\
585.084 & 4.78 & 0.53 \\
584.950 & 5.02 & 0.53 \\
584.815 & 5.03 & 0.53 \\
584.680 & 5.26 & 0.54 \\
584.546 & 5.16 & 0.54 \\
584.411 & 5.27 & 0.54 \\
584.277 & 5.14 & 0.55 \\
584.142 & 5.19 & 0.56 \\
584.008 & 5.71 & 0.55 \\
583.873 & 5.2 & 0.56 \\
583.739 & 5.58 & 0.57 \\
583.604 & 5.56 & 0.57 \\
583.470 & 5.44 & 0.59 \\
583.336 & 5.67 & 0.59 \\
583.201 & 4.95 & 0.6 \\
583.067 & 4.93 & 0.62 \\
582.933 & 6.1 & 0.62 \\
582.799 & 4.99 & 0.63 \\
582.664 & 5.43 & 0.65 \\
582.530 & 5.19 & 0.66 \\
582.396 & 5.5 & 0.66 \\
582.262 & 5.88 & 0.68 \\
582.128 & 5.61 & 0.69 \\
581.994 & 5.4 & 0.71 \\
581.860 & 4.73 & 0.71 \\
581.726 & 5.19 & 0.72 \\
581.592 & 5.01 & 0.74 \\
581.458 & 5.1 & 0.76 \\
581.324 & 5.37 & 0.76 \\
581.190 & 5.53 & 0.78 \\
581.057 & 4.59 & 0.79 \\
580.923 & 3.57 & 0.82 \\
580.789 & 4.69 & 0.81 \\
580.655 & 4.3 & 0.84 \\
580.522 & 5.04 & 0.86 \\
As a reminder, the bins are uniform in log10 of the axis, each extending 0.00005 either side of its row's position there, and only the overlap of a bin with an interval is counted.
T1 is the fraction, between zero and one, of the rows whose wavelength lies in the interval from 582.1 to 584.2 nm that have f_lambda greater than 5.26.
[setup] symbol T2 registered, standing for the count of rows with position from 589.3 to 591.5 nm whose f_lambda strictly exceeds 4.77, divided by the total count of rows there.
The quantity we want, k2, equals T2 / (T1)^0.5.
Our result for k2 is 0.79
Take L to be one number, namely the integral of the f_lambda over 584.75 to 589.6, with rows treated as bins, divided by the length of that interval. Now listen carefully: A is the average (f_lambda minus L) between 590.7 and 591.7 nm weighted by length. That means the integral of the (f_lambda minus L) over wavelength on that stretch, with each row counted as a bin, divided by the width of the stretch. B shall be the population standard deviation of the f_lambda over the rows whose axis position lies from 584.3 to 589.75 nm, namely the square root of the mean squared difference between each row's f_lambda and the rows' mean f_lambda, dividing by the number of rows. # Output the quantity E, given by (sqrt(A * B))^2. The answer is 0.21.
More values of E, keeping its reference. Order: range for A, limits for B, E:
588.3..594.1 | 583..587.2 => 0.01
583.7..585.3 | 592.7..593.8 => 0.01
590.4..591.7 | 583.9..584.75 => 0.04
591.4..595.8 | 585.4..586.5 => 0.01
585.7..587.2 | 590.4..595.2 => 0.20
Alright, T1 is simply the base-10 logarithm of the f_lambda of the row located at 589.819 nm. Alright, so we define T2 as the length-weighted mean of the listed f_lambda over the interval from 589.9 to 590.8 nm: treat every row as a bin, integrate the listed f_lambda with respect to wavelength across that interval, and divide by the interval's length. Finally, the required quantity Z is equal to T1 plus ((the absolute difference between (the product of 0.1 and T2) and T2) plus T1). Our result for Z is 5.7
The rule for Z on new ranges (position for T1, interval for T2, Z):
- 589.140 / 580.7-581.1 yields 5.3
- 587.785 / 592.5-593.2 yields 5.2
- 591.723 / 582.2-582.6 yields 7.0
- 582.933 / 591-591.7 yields 7.2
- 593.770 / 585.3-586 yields 6.6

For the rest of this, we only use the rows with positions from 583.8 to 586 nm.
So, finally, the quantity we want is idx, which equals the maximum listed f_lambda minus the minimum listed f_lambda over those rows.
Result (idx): 1.4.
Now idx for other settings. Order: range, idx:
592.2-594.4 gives 1.2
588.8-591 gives 1.8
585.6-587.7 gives 1.6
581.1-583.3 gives 1.4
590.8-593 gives 6.7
